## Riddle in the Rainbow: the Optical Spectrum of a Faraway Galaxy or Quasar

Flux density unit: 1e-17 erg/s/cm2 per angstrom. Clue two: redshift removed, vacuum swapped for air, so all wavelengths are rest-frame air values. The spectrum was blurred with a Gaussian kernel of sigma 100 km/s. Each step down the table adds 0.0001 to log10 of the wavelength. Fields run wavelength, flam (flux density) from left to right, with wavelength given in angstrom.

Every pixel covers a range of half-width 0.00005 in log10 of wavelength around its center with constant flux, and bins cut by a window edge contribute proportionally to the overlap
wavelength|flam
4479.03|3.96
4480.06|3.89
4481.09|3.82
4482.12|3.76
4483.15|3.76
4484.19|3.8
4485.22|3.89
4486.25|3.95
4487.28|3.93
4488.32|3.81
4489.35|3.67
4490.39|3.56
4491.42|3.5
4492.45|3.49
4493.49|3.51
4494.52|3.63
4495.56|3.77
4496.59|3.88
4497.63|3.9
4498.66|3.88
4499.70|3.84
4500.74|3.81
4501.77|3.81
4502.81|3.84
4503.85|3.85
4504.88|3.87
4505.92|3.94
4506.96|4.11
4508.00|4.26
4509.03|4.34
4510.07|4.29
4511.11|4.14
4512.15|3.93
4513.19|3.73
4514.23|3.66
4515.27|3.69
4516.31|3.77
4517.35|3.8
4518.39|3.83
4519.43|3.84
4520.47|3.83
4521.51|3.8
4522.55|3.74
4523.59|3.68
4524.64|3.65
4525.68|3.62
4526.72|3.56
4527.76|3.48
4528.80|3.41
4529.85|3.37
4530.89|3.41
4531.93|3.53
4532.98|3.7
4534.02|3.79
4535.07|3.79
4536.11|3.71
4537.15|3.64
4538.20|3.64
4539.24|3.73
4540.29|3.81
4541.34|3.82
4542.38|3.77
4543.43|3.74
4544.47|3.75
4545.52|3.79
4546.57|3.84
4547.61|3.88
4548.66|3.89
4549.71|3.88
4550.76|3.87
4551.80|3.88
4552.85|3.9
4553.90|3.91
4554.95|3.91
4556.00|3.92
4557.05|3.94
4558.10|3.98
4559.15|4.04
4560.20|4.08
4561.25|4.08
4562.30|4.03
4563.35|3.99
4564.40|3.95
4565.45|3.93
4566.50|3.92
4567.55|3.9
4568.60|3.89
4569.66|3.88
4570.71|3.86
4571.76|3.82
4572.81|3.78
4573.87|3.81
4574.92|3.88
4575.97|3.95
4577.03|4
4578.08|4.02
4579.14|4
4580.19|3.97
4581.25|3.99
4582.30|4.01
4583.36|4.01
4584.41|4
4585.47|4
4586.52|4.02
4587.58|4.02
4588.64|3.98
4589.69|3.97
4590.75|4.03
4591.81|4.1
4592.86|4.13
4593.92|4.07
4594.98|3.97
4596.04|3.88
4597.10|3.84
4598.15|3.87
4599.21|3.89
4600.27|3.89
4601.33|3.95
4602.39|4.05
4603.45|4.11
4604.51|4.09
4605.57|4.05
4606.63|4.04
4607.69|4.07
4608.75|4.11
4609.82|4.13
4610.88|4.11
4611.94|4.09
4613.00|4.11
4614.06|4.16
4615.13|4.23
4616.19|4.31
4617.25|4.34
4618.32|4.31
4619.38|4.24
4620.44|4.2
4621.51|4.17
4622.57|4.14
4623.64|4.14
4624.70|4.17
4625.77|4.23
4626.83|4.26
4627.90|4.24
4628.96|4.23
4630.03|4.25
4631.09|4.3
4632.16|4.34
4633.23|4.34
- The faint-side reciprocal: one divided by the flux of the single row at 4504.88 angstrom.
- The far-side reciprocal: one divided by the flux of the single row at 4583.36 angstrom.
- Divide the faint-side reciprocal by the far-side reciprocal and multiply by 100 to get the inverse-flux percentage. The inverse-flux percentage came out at 104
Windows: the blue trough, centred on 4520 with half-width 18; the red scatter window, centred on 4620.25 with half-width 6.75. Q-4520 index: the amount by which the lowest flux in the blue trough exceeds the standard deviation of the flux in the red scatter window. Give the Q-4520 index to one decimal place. 3.3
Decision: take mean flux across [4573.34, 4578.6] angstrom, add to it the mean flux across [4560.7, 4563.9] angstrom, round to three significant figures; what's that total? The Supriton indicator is 7.97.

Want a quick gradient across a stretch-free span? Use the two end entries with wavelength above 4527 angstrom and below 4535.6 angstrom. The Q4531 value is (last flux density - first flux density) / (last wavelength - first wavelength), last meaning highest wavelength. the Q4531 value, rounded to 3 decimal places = 0.042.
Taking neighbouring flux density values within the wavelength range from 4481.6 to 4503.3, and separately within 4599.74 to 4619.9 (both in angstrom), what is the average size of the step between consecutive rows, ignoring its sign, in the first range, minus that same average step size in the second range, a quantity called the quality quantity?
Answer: 0.016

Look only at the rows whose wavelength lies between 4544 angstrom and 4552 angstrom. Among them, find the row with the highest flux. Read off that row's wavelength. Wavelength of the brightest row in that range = 4548.66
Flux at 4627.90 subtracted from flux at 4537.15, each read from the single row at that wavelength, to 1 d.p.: -0.6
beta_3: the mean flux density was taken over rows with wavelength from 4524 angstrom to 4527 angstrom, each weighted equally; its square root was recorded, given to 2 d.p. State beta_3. 1.90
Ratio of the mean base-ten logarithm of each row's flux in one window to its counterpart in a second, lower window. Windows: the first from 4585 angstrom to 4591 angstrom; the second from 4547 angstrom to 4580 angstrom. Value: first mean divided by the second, 1.01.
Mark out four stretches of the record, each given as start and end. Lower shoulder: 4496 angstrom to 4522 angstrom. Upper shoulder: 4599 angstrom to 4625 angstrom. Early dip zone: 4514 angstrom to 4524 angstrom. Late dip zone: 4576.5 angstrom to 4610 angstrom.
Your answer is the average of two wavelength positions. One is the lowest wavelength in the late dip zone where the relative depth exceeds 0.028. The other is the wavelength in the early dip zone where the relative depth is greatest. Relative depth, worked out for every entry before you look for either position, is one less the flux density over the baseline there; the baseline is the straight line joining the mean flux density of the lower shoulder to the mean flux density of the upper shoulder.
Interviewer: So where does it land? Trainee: 4554.6 angstrom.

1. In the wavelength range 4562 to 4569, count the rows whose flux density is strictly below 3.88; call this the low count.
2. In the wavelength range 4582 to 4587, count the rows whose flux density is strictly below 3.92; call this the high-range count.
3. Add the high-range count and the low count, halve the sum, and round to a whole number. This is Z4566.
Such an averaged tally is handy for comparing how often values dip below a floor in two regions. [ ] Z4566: 0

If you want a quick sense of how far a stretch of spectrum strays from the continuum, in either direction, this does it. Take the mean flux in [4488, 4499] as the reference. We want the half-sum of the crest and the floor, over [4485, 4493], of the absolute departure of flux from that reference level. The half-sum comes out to 0.14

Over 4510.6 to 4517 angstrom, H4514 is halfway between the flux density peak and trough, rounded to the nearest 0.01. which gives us 3.90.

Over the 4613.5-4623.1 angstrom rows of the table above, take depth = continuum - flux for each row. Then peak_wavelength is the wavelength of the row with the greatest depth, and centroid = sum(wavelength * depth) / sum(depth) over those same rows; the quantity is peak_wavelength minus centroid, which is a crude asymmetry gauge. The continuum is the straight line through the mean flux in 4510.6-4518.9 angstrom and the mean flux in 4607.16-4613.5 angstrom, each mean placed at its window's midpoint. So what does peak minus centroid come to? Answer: 5.1 angstrom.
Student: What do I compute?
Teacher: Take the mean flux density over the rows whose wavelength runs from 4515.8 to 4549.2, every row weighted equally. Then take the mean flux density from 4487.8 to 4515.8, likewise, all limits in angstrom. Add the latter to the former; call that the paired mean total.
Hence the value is 7.55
